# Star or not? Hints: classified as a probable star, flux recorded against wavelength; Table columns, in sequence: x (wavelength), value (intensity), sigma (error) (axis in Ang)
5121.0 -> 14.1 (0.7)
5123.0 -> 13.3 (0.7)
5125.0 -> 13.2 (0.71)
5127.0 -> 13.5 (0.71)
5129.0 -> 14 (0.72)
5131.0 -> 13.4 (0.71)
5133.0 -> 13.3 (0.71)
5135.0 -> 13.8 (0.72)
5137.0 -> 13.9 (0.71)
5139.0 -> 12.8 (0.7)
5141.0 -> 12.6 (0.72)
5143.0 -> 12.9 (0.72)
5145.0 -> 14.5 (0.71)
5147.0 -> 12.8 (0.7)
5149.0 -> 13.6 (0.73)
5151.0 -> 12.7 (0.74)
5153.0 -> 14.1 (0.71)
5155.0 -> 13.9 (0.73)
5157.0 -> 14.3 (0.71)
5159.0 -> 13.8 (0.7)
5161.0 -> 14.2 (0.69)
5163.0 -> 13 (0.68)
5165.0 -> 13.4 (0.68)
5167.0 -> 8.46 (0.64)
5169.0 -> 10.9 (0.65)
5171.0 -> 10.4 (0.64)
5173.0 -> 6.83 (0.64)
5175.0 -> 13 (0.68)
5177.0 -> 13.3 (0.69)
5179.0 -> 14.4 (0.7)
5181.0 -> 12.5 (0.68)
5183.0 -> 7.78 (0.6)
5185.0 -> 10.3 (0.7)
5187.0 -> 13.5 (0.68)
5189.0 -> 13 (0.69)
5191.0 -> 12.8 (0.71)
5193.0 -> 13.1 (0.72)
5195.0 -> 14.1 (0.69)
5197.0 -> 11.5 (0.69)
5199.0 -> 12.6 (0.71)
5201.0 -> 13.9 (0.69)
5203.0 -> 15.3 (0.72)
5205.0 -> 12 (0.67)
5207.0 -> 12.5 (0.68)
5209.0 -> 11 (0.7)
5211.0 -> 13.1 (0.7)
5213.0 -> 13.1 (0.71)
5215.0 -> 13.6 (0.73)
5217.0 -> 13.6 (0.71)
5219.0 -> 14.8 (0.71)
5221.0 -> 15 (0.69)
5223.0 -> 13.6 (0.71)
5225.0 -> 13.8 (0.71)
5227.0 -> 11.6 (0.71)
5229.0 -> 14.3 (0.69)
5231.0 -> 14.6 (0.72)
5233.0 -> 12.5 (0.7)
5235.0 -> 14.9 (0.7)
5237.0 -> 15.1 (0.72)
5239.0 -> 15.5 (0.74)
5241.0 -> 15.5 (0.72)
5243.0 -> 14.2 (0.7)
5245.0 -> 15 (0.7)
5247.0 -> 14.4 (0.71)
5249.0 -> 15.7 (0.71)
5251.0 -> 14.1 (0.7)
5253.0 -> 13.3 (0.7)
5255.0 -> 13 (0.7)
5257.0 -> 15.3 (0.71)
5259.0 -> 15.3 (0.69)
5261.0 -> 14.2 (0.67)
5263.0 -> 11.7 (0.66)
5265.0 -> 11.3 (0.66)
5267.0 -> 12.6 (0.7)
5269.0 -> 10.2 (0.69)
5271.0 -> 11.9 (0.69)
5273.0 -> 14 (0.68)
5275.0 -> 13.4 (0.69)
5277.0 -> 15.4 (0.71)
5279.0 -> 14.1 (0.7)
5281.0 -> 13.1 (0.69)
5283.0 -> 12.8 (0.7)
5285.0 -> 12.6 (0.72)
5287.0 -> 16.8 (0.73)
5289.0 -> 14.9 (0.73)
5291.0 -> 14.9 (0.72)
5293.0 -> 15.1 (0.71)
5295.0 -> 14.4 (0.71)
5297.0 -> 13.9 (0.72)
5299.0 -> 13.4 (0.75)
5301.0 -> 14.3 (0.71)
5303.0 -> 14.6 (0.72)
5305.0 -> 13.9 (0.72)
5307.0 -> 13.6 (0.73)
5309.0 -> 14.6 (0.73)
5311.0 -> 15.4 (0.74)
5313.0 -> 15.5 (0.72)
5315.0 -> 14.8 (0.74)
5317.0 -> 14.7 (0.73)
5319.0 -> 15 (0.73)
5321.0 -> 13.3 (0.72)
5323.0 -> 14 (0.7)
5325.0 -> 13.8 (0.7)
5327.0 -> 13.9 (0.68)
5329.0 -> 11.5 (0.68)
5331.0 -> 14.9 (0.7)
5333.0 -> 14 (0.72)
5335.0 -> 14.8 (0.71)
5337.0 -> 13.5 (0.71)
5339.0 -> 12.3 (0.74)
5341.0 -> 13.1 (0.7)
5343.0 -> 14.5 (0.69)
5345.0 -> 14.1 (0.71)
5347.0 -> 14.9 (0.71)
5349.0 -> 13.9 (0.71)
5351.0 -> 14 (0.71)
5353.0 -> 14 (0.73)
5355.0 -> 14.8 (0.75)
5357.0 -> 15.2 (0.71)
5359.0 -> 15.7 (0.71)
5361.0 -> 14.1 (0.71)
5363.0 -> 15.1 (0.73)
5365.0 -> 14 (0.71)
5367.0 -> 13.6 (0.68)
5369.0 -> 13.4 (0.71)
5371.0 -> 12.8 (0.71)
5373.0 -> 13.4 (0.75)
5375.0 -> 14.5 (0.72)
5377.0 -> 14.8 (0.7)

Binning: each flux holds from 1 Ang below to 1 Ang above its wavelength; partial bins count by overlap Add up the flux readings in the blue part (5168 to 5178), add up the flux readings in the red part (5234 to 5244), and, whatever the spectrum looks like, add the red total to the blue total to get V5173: 130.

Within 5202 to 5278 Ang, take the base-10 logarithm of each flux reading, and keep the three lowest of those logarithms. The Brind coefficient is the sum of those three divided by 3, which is 1.03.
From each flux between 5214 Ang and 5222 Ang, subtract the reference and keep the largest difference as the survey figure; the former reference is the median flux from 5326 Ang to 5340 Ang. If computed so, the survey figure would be 1.1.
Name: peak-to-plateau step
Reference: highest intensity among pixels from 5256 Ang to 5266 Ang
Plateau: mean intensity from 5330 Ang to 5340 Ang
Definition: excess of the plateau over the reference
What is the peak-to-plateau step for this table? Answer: -1.4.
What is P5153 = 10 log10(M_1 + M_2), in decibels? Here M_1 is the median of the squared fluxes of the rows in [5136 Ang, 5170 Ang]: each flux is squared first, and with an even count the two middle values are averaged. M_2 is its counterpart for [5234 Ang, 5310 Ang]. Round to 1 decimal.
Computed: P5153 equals 25.8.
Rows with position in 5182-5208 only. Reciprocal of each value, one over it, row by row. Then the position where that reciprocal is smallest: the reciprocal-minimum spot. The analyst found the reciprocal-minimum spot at 5203.0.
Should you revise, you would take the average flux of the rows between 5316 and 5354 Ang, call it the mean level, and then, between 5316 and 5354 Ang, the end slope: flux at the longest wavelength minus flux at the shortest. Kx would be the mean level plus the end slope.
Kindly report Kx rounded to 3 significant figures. 13.2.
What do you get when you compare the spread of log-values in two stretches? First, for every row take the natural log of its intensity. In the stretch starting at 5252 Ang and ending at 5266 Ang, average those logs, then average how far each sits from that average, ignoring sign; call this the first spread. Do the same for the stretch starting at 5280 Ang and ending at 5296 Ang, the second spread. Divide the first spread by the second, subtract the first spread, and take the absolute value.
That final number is 1.10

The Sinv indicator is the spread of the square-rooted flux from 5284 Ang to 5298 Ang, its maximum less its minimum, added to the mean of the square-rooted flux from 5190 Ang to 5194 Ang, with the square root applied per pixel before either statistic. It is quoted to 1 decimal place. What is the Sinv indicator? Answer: 4.1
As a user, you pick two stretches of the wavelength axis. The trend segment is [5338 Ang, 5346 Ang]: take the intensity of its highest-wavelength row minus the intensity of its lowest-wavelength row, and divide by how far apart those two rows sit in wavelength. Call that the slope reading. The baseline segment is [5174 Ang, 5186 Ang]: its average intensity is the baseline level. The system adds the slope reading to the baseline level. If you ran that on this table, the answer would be 12.2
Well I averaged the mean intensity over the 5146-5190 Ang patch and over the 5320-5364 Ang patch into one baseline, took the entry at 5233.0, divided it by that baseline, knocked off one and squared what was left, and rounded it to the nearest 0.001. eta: 0.003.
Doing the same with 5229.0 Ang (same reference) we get 0.007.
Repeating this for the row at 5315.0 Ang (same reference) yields 0.015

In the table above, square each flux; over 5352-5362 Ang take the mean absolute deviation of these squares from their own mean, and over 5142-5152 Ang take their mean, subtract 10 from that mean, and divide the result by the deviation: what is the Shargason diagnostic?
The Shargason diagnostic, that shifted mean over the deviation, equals 10.0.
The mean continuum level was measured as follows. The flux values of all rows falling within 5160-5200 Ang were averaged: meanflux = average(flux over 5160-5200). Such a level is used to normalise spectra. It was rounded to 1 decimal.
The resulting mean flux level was 12.0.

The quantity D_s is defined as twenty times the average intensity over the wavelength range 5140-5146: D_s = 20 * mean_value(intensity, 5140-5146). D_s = 267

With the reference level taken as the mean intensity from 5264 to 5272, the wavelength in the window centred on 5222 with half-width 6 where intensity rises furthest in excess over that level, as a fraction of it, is 5221.0 Ang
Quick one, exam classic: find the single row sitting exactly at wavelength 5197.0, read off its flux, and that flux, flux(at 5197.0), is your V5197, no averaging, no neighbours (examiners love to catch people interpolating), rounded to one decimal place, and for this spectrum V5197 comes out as 11.5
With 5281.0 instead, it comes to 13.1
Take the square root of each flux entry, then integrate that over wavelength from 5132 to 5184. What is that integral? 184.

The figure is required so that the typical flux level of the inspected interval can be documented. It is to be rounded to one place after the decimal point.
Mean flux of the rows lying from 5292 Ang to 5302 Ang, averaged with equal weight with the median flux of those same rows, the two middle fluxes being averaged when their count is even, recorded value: 14.3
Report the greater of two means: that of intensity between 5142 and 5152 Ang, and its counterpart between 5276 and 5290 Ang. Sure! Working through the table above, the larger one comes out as 14.2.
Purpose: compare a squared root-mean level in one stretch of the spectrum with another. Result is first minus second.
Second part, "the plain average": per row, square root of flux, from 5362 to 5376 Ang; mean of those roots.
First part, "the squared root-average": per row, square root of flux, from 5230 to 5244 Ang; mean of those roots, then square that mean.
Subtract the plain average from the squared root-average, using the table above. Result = 10.9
